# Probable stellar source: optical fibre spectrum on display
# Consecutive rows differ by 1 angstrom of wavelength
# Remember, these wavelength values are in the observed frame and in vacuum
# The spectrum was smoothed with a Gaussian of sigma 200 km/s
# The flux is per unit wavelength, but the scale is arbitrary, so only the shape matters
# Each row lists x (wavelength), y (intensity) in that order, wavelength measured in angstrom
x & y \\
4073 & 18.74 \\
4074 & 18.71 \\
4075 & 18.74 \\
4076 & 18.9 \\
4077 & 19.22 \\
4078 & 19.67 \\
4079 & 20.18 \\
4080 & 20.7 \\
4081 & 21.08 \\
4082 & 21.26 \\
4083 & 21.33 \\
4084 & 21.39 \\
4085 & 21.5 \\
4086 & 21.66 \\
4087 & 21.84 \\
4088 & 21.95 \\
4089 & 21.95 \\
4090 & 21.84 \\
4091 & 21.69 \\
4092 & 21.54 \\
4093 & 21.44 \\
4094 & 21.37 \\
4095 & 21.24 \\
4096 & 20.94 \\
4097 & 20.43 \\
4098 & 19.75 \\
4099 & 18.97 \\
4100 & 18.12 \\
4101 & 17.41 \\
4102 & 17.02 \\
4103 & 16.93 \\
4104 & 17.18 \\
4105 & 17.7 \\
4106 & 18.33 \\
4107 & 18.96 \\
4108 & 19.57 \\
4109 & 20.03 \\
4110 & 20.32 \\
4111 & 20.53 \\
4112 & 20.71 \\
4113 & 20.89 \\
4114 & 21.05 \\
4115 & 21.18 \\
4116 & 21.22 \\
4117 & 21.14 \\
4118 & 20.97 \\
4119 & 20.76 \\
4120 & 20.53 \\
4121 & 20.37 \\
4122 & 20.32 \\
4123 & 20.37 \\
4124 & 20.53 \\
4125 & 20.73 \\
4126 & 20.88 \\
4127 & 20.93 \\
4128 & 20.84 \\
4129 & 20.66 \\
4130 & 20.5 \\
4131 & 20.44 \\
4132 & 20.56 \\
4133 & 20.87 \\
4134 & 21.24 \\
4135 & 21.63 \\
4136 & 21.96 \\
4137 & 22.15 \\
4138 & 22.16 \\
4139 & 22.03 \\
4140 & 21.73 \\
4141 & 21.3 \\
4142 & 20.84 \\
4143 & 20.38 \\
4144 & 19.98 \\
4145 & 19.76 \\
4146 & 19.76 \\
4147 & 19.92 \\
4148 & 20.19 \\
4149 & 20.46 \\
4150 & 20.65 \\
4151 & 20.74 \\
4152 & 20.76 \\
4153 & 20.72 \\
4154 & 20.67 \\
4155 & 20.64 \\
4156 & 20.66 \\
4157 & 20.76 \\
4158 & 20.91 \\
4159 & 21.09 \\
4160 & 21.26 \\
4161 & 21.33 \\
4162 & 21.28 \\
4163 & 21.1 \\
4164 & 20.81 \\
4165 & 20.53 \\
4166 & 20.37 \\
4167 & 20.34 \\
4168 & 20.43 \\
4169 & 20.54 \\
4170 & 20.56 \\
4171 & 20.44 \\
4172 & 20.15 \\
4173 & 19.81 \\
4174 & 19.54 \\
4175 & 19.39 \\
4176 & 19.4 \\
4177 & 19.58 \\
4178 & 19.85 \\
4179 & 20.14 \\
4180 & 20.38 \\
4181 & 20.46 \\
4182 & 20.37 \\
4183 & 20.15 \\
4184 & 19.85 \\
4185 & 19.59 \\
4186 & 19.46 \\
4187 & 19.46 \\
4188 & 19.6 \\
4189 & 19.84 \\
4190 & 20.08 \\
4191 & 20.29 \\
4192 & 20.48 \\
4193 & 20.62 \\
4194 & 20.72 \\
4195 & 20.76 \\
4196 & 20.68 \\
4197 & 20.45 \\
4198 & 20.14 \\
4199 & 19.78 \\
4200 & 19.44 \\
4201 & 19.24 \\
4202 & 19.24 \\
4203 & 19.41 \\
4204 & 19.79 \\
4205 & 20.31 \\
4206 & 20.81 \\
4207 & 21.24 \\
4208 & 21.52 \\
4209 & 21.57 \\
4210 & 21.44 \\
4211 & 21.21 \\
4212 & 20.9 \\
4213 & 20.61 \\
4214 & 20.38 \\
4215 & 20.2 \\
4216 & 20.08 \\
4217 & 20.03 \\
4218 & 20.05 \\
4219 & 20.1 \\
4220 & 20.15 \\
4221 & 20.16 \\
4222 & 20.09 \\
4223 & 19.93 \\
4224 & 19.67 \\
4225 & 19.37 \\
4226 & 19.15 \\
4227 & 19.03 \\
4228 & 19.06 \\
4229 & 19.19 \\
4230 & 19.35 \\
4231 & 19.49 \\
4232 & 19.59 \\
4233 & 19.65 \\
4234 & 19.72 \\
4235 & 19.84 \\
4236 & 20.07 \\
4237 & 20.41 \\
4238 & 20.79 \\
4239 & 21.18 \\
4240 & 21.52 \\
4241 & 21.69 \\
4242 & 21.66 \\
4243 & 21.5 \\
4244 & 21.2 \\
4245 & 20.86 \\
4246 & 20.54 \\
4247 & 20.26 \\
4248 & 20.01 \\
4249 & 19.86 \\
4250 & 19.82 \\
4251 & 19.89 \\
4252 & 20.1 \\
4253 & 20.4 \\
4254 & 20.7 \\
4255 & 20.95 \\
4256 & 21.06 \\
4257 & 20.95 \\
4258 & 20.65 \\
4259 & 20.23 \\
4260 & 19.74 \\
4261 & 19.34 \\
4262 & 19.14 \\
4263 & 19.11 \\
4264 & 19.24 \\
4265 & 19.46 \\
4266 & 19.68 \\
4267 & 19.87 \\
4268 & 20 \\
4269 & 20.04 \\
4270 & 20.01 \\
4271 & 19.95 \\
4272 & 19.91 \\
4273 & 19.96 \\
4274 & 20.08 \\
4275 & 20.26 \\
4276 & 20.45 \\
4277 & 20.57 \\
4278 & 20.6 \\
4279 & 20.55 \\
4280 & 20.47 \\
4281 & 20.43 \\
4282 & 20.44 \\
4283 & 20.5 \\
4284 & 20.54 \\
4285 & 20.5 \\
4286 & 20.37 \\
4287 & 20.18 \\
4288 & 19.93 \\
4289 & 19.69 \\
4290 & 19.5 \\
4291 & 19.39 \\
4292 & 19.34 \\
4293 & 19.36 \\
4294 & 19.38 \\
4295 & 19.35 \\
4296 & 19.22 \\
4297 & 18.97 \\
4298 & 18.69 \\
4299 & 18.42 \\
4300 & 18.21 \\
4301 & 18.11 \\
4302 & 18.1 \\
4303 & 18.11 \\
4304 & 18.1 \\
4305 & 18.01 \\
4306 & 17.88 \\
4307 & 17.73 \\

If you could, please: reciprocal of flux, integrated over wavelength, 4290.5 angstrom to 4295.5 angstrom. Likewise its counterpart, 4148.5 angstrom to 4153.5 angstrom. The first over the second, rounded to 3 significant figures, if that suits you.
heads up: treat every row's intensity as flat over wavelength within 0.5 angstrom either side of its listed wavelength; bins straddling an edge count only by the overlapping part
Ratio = 1.07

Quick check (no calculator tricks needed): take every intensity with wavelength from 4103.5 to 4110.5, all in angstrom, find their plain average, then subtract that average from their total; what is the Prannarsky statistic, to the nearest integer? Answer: 113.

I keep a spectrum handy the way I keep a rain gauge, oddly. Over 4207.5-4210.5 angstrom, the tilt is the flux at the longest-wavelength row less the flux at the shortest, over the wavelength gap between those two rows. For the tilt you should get 0.0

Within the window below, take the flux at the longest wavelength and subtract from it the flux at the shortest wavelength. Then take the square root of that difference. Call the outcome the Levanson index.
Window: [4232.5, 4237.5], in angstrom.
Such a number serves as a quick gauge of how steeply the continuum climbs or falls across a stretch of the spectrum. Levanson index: 0.87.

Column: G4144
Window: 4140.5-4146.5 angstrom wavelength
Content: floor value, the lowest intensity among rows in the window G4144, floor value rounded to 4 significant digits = 19.76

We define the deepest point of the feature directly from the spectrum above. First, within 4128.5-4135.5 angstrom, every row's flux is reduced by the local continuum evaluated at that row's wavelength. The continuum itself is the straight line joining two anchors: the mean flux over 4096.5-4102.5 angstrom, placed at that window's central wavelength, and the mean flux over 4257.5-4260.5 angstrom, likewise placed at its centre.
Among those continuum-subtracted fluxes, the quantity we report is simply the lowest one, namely 1.5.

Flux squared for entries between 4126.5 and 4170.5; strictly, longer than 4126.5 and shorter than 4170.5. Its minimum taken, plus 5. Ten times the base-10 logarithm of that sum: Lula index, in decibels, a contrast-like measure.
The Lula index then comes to 26.0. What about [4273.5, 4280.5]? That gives 26.1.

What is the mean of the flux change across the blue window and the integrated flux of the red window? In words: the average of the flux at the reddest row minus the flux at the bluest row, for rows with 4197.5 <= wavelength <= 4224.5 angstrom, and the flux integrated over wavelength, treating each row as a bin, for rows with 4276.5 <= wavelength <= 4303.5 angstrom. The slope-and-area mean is 264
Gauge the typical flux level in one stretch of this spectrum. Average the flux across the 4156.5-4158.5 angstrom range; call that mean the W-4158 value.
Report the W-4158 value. 20.8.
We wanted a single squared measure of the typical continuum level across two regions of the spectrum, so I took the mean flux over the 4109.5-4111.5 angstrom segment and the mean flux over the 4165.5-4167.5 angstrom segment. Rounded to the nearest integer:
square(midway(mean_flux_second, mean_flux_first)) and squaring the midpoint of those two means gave 416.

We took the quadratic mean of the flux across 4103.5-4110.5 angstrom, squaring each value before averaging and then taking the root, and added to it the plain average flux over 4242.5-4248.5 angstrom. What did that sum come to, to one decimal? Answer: 39.6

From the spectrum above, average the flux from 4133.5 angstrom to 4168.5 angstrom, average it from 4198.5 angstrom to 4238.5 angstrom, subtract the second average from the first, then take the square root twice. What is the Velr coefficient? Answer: 0.95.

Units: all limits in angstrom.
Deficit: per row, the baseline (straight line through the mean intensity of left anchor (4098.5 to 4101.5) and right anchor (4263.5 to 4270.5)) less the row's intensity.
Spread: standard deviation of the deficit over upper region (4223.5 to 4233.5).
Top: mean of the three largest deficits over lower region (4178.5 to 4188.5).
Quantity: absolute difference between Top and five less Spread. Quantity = 5.3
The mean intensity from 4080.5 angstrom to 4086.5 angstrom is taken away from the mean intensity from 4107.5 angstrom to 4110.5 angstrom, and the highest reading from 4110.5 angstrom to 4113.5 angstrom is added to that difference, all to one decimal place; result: 19.5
